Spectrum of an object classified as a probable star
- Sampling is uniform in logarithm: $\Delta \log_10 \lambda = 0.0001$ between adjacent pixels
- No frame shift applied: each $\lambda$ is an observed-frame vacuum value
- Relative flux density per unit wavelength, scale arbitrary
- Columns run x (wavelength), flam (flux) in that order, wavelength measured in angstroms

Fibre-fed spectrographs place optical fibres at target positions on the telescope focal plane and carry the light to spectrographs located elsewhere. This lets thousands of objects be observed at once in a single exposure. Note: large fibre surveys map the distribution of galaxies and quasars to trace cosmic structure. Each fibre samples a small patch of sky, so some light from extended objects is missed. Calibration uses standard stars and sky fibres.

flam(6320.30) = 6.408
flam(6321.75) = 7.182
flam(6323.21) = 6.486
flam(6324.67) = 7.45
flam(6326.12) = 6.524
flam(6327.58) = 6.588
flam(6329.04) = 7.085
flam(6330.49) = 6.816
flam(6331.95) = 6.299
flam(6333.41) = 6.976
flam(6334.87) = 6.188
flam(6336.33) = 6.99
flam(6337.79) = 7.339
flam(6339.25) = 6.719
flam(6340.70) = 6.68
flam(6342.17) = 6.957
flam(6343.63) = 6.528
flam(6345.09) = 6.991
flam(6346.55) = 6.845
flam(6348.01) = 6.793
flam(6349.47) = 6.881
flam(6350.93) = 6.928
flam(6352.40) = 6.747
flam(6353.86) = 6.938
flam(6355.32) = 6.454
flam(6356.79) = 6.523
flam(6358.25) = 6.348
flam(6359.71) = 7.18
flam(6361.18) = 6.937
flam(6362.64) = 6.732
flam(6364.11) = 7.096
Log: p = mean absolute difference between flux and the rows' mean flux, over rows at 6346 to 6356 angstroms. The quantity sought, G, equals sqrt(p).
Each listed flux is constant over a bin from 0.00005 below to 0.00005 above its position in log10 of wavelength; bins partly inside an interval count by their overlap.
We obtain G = 0.34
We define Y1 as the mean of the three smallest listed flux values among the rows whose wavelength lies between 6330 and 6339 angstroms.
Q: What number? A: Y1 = 6.43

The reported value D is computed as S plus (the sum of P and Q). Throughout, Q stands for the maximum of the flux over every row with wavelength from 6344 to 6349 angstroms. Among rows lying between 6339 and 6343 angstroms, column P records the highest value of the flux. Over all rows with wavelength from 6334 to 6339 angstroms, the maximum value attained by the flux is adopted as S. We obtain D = 21.3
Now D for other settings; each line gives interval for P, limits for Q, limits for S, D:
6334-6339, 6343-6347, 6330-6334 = 21.3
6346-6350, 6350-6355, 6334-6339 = 21.2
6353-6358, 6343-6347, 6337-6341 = 21.3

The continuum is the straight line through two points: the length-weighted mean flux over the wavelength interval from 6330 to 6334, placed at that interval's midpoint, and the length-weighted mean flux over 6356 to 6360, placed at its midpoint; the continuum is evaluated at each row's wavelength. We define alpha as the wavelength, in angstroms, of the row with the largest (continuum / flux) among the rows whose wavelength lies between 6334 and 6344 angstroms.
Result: 6334.87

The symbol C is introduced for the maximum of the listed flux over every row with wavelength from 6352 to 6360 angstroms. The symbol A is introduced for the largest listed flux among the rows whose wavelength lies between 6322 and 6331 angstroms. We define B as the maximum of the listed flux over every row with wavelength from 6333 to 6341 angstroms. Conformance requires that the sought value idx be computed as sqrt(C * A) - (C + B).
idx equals -7.21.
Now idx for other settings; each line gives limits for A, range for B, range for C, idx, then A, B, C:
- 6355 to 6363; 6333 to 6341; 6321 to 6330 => -7.48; 7.18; 7.339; 7.45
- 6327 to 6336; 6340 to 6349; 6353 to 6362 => -7.04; 7.085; 6.991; 7.18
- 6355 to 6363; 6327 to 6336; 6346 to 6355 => -6.97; 7.18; 7.085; 6.938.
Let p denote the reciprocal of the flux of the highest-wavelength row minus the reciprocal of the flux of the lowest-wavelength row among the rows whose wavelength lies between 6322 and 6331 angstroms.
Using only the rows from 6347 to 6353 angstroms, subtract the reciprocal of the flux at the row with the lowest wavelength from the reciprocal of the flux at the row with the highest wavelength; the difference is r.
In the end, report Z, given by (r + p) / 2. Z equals -0.0032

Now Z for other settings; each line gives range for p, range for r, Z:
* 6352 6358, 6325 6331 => -0.0007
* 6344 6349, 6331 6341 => -0.0024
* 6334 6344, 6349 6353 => -0.0028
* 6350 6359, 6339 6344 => 0.0088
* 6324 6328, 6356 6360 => 0.0018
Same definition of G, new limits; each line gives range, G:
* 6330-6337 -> 0.57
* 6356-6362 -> 0.56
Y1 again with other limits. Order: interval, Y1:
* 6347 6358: 6.57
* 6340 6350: 6.67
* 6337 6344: 6.64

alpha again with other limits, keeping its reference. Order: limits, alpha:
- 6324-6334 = 6331.95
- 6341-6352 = 6343.63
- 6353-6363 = 6358.25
